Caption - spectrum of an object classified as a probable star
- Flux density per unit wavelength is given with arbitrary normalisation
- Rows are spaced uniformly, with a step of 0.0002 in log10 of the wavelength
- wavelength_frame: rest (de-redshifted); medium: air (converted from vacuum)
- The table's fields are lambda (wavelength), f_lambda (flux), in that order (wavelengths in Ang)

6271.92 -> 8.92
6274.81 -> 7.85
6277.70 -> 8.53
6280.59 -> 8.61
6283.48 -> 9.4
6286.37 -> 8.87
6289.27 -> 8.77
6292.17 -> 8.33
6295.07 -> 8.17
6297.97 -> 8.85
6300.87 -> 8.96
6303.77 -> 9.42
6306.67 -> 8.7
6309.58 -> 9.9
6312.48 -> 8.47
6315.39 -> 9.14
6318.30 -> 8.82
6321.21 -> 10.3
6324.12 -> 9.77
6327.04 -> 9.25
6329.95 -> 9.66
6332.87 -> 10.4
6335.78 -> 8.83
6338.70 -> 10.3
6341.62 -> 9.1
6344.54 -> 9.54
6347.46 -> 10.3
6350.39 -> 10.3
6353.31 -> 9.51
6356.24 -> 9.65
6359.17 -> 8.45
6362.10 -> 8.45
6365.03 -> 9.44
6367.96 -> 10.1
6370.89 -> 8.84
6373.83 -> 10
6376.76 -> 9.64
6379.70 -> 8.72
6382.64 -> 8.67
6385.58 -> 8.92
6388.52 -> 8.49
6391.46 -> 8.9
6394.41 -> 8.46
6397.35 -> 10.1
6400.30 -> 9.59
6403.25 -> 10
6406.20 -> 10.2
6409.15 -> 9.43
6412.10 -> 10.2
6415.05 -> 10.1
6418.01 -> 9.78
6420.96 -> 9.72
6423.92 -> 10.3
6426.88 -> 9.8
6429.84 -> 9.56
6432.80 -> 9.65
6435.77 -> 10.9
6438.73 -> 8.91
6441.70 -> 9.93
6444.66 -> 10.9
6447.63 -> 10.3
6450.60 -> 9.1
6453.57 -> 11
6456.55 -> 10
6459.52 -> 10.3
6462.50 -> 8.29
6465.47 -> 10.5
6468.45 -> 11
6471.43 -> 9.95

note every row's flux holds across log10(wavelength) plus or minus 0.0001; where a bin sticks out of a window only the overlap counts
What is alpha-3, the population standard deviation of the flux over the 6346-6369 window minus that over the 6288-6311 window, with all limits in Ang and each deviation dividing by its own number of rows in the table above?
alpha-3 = 0.17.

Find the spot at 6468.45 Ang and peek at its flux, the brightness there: 11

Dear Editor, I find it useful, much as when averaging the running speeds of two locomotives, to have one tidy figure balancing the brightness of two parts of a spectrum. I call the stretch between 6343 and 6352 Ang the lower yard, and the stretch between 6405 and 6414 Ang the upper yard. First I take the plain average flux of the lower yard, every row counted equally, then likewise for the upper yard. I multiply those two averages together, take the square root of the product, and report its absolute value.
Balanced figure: 10.0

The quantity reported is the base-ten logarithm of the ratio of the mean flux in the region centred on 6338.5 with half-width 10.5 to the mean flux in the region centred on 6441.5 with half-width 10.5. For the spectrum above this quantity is -0.010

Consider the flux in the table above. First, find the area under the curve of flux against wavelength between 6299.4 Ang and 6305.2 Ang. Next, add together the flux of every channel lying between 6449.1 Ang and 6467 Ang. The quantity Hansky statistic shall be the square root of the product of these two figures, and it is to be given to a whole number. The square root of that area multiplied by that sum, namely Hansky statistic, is 56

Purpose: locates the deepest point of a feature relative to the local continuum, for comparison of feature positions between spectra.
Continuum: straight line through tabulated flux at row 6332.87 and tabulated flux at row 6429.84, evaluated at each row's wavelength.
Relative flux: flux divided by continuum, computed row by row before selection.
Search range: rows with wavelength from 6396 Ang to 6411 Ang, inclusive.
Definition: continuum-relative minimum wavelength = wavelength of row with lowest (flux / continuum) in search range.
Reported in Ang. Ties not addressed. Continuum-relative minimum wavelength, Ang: 6409.15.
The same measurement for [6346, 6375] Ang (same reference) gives 6359.17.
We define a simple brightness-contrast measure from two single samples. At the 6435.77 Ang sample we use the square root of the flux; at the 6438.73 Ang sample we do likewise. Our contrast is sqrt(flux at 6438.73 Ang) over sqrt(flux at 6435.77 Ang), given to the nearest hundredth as 0.90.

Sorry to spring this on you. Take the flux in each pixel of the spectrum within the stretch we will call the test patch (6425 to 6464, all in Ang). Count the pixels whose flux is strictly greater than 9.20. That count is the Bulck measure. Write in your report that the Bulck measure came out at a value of 10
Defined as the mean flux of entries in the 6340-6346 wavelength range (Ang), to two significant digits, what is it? 9.3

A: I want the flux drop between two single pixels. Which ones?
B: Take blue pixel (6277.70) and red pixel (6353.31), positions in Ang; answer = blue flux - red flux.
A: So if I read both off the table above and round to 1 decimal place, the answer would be -1.0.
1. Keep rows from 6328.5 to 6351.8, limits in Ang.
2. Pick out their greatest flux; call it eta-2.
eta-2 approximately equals 10.4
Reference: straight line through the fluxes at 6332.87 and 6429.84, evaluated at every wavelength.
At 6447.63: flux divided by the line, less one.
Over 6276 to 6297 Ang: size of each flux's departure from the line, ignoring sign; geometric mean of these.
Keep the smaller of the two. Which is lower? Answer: 0.10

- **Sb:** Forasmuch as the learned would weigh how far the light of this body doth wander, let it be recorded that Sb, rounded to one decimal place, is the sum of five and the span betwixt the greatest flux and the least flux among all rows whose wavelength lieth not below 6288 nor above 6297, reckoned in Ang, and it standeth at 5.6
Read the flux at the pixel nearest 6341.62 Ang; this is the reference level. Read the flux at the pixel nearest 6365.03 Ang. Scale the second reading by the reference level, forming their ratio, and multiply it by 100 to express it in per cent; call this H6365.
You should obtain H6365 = 104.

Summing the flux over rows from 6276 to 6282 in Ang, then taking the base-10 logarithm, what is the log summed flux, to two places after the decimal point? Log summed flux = 1.23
